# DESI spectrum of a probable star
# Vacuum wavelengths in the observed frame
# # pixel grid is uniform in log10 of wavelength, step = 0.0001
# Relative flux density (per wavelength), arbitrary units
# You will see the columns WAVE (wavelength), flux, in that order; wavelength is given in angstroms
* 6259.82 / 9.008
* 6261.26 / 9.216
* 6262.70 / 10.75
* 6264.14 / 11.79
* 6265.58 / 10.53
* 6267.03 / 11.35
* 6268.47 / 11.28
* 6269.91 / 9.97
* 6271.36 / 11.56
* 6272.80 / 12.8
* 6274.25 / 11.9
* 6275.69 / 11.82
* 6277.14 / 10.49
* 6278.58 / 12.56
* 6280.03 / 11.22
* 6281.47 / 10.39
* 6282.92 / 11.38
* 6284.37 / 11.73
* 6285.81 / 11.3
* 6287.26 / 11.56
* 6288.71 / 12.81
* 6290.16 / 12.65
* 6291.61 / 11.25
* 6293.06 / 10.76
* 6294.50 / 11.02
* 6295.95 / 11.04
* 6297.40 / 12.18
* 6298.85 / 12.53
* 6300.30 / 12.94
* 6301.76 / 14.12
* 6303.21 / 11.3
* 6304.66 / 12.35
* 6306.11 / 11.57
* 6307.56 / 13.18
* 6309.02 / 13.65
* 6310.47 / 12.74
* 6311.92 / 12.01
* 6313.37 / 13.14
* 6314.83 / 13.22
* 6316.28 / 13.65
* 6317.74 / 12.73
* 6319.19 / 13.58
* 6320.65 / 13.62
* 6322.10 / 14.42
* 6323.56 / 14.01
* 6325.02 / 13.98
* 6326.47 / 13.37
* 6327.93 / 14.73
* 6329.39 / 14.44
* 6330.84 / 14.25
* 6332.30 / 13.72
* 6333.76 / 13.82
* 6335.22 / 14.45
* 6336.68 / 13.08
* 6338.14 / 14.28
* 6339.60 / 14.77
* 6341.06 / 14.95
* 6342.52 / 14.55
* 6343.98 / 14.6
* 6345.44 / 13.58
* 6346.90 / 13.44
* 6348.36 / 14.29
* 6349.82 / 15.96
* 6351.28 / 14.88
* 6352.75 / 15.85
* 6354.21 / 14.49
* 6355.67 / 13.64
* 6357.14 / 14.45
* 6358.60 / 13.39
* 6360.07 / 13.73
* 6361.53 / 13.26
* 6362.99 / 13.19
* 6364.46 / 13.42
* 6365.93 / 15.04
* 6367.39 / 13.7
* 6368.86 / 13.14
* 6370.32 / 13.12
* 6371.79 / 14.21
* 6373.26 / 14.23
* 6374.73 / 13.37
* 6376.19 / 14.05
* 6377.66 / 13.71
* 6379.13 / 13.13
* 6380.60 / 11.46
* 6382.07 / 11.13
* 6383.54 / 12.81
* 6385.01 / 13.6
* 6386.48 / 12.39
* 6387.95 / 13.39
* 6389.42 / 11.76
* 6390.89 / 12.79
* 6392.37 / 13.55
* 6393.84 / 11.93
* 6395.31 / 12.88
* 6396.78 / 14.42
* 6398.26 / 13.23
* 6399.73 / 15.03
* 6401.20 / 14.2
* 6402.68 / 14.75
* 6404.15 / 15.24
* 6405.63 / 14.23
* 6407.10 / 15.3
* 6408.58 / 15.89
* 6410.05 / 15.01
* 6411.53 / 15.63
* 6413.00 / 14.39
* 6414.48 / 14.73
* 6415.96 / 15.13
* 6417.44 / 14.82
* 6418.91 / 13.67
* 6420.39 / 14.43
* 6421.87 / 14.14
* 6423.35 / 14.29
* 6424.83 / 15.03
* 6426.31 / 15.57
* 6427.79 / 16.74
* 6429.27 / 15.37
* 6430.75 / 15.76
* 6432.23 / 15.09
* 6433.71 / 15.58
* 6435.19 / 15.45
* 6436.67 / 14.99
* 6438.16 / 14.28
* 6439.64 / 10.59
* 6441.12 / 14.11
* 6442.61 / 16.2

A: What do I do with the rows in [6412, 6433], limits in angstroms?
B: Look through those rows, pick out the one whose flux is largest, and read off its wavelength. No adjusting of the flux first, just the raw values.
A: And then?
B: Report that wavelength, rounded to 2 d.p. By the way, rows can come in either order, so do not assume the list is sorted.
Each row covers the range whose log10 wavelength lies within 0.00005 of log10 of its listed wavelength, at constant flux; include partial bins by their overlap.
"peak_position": 6427.79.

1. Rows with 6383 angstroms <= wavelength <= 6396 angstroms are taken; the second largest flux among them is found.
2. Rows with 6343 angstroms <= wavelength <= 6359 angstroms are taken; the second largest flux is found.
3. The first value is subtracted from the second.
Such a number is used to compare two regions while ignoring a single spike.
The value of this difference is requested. 2.3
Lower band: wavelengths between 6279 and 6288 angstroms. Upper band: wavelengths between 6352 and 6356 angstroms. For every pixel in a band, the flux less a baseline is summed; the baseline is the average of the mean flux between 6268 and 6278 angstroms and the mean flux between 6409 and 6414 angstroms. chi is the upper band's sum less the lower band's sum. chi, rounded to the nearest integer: 16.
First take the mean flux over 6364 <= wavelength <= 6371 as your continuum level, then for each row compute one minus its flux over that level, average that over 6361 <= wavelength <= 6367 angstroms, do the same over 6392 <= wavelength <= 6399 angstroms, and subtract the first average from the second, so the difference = 0.04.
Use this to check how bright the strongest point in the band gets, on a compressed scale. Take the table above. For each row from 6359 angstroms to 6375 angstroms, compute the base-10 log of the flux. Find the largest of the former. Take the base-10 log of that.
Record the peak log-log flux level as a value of 0.071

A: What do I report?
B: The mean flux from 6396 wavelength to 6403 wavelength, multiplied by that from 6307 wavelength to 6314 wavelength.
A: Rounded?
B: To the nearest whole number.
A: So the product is 185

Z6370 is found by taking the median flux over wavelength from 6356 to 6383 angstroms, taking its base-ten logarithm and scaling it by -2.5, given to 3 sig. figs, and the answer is -2.82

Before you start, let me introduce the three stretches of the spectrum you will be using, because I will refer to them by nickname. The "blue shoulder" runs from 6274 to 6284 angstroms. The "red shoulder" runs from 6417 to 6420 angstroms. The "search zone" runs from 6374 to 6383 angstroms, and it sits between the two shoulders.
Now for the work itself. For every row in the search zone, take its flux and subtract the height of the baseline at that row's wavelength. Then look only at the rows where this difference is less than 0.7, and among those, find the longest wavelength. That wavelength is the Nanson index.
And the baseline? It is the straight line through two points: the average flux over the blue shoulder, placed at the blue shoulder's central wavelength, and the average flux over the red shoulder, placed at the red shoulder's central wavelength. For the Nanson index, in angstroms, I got 6382.07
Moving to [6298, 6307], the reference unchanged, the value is 6306.11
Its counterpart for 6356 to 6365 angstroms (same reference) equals 6364.46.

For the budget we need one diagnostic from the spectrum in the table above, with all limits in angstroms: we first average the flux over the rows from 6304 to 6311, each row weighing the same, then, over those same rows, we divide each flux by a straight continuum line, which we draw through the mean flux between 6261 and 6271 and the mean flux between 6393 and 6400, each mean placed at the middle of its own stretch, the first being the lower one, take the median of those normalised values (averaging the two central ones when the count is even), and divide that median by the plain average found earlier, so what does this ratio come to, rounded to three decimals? 0.086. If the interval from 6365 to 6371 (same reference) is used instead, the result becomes 0.076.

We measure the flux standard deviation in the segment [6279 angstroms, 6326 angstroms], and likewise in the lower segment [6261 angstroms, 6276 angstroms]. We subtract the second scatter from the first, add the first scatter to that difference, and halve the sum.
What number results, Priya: 0.63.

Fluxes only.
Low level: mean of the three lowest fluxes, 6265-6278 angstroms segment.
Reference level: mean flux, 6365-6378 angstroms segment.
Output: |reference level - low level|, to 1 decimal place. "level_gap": 3.5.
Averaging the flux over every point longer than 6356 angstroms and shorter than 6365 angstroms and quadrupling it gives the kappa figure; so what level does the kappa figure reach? 54.3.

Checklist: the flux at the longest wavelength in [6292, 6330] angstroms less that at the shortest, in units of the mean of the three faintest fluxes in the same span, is 0.34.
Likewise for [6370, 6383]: -0.17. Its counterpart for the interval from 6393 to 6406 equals 0.18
